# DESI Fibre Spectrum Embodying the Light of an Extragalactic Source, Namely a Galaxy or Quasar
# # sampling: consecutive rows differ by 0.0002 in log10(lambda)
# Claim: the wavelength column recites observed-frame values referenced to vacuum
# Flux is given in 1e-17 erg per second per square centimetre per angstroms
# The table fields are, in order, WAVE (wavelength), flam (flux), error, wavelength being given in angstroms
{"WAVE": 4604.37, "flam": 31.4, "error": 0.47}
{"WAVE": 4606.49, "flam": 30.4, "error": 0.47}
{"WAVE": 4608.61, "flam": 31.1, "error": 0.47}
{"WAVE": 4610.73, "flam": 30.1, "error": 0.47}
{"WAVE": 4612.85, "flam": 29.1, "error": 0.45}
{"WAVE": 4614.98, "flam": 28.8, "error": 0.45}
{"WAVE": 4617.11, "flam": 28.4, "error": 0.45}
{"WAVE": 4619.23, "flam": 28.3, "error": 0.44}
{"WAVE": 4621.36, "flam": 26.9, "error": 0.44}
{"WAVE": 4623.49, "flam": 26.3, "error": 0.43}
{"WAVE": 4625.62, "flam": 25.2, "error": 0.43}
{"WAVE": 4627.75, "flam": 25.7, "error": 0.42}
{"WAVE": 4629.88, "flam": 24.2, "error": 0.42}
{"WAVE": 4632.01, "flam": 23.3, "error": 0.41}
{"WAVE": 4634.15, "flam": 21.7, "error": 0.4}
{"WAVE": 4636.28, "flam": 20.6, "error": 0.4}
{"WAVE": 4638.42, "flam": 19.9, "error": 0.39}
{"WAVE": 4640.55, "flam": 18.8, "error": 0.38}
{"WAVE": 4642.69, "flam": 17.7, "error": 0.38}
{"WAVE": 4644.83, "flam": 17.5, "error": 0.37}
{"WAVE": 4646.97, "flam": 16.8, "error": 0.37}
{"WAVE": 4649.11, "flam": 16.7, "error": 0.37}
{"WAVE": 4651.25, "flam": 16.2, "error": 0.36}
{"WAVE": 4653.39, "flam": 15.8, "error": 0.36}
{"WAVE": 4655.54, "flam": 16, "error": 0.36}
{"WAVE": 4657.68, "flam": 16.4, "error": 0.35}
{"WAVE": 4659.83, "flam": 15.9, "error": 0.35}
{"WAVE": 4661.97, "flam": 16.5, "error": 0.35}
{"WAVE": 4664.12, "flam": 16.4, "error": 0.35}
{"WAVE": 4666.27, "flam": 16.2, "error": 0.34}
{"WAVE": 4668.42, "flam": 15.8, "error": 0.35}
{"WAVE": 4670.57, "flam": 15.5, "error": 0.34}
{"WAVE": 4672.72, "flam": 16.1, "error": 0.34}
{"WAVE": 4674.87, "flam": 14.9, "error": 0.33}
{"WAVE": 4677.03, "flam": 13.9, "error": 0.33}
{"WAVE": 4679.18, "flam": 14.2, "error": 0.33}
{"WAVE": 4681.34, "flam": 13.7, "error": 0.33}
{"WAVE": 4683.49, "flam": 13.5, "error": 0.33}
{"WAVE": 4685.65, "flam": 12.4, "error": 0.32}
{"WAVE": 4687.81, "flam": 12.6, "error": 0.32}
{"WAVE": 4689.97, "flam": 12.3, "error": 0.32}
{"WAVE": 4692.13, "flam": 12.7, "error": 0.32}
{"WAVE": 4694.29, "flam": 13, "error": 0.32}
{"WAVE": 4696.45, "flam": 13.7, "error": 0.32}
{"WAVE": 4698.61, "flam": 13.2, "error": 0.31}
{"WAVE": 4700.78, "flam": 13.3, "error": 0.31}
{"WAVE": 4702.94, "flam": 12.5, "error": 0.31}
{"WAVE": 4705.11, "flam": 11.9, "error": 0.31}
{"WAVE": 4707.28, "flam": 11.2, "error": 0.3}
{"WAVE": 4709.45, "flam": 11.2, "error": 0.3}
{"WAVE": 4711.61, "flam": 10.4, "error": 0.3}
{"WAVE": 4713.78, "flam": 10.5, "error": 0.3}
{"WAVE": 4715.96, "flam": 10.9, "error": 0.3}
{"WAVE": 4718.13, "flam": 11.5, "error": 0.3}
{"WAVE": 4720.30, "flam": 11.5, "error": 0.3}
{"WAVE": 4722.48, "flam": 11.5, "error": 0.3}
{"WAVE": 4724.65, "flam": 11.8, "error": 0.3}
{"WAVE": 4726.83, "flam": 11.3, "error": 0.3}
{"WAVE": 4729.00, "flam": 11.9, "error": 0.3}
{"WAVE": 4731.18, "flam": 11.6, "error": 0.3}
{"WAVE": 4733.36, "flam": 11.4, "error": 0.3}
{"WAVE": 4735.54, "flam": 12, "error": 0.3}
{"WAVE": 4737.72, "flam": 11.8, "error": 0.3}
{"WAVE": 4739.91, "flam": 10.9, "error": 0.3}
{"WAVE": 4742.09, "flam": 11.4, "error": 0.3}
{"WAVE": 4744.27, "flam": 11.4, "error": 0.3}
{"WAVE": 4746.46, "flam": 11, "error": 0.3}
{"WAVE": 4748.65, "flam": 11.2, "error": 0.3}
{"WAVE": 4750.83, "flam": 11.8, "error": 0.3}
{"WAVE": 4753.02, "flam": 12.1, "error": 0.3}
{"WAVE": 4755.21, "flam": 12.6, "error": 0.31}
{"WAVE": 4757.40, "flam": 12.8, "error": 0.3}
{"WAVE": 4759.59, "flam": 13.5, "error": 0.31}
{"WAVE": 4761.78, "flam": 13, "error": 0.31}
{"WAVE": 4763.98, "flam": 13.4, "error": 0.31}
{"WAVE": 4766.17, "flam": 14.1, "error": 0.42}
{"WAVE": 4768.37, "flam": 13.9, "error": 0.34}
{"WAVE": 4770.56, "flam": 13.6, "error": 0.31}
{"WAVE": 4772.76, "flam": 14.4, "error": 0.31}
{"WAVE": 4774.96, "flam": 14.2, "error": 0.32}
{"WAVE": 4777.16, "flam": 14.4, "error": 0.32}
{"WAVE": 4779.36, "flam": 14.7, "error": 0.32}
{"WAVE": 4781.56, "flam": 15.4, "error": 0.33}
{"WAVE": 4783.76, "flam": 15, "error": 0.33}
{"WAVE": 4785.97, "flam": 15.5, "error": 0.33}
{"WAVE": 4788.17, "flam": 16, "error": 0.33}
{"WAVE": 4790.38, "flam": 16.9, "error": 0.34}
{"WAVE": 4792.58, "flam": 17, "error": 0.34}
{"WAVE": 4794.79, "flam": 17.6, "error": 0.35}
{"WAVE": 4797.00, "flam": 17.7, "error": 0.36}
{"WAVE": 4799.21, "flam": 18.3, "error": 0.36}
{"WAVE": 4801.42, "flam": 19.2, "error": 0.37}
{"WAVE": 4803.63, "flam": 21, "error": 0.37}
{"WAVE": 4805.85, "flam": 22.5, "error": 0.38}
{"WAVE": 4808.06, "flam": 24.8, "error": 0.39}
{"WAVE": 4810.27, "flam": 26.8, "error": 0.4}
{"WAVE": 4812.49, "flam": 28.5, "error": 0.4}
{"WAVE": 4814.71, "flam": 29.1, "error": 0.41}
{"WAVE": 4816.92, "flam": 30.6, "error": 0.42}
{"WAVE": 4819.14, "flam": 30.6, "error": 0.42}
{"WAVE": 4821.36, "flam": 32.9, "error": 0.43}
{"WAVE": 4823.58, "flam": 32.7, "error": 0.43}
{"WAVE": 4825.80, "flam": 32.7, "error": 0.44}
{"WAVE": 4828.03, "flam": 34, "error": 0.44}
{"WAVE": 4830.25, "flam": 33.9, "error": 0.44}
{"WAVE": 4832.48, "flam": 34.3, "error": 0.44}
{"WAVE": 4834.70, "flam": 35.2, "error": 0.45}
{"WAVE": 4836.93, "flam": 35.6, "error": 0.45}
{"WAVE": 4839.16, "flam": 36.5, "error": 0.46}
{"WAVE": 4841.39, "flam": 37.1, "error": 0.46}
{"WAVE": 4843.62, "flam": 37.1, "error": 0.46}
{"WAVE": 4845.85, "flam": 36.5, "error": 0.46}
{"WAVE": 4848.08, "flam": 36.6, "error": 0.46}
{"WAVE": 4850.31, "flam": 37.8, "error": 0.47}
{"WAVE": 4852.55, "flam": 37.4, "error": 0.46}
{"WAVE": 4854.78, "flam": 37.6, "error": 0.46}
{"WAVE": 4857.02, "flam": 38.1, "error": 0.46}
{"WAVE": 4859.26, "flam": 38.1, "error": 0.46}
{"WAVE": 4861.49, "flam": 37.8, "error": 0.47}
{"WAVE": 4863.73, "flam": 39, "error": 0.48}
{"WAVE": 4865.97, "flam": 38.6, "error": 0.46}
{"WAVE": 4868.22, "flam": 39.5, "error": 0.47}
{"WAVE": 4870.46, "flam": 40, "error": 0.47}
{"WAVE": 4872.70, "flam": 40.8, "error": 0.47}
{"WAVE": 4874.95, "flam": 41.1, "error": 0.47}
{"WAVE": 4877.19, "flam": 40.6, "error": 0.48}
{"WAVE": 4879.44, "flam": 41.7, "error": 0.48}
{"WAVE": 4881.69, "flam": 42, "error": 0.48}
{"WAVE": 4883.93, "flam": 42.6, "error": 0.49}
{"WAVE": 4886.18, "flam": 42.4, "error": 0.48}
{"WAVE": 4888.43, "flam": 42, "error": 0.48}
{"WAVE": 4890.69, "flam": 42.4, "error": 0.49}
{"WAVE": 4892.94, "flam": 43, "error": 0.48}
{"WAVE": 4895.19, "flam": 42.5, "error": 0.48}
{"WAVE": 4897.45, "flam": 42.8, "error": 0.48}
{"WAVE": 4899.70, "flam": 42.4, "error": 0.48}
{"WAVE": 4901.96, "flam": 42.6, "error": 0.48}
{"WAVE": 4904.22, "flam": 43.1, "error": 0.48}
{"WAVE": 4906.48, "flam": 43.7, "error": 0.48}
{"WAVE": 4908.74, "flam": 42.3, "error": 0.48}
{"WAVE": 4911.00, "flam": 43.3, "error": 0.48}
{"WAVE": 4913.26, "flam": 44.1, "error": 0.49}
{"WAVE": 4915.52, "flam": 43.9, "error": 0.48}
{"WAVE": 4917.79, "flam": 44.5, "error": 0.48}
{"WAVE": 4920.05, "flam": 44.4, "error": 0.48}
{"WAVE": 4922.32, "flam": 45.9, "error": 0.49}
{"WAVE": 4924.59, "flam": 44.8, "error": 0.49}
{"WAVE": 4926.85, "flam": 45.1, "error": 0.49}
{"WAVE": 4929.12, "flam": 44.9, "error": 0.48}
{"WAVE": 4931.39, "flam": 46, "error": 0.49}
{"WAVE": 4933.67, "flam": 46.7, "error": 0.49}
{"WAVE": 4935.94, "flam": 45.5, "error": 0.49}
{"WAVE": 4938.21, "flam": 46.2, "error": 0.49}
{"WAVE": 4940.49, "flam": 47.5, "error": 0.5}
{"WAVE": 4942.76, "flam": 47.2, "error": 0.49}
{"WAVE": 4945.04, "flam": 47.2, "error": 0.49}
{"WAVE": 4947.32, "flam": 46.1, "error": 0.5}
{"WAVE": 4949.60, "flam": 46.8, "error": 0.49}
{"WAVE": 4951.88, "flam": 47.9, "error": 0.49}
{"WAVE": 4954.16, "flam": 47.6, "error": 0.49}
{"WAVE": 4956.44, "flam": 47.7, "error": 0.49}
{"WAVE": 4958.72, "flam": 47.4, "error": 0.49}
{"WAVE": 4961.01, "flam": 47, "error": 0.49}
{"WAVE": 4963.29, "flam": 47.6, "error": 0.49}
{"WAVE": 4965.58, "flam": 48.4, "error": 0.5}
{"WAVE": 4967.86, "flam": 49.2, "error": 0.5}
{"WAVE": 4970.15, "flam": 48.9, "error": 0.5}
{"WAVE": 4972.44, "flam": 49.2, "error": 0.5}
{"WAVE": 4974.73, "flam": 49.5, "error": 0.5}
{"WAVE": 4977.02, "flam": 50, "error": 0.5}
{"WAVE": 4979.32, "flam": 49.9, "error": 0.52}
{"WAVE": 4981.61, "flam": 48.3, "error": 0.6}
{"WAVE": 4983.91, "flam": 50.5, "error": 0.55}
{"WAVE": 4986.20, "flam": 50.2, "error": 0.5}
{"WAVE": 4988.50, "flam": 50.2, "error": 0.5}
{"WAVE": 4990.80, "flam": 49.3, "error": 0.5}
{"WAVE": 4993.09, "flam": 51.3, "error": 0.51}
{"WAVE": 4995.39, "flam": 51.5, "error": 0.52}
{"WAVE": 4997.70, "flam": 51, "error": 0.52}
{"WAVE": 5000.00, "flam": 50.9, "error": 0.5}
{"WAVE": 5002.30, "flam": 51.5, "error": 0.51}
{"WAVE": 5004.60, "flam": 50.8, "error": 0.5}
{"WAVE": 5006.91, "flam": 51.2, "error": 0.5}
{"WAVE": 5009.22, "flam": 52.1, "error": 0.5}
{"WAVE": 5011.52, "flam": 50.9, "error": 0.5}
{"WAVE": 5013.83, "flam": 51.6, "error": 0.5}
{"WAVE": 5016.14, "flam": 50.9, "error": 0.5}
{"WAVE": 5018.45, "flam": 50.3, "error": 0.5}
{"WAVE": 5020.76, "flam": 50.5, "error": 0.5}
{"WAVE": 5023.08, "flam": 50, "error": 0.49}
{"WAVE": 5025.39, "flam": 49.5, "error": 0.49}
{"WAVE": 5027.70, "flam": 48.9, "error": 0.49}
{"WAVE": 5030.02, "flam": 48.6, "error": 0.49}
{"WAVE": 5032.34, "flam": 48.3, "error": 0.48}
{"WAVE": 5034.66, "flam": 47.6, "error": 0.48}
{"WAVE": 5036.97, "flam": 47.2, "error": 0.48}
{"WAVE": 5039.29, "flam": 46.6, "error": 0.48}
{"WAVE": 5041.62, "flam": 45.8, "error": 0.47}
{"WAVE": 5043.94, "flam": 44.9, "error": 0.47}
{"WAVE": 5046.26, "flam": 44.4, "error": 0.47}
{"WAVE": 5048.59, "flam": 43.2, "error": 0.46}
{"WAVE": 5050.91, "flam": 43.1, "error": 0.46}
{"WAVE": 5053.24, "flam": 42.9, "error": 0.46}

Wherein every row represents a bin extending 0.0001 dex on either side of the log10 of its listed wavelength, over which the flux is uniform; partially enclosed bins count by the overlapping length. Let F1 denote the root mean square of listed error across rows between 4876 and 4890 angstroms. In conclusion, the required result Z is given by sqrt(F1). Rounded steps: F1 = 0.482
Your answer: 0.694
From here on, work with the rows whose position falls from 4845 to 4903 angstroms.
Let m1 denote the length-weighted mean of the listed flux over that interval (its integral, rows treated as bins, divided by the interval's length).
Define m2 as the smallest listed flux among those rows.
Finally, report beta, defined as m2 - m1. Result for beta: -3.7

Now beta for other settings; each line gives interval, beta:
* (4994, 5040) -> -3.4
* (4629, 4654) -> -3.3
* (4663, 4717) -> -2.9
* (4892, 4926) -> -1.3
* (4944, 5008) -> -3.1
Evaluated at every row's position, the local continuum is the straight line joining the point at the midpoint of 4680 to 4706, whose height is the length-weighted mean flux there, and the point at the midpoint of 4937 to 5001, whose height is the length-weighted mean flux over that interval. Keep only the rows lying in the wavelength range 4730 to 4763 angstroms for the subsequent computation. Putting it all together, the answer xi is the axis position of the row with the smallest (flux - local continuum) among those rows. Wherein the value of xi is 4748.65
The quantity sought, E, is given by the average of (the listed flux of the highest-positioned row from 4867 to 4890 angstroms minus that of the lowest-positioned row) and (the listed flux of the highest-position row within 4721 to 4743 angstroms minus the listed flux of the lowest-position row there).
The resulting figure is 1.2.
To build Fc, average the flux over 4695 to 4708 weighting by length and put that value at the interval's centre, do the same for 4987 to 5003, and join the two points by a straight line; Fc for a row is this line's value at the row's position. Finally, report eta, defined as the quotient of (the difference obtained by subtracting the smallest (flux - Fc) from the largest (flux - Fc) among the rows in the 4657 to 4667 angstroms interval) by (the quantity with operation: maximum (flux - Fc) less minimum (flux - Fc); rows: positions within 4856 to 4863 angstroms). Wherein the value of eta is 1.5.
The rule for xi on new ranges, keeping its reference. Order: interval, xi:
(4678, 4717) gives 4713.78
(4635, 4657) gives 4655.54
